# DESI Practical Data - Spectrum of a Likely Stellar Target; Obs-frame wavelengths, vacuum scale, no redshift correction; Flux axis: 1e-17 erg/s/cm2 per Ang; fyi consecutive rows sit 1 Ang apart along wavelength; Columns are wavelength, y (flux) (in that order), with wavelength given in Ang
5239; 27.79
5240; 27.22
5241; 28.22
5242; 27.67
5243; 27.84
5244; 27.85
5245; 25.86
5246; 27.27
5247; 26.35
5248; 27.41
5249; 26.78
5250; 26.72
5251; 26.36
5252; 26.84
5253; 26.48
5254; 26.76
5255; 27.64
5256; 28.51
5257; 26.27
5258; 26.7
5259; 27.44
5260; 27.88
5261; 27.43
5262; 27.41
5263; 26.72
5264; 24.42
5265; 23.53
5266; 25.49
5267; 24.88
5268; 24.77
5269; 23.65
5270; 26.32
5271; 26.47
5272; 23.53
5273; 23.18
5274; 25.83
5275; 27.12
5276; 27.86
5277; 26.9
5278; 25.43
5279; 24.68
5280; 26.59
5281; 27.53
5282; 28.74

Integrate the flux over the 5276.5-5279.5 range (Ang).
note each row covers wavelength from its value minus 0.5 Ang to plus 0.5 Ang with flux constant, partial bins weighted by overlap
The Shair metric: 77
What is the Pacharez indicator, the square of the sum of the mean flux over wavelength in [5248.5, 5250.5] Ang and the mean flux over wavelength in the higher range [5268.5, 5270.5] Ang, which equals 2677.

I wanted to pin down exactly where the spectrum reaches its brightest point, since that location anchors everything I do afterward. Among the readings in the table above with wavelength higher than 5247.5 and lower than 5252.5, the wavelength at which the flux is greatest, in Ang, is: 5248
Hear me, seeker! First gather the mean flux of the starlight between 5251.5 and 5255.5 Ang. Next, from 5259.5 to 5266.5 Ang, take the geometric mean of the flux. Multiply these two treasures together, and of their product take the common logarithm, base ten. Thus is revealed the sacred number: 2.847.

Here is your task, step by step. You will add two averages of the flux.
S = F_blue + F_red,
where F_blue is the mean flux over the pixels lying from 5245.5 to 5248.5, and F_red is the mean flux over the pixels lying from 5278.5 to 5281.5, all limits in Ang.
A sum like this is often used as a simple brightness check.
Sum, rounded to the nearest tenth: 53.3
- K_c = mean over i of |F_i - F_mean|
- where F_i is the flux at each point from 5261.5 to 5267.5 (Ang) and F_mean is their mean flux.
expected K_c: 1.13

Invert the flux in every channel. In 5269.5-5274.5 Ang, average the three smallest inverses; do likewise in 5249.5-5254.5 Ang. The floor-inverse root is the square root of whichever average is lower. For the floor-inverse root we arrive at 0.193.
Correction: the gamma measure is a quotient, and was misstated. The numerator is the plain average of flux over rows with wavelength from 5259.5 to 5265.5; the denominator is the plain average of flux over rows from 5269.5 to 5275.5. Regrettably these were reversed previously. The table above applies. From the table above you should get 1.03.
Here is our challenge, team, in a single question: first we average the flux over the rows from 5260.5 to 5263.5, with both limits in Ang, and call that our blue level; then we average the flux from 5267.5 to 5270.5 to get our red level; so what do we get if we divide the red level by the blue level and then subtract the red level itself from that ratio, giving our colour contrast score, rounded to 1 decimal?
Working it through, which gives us -24.0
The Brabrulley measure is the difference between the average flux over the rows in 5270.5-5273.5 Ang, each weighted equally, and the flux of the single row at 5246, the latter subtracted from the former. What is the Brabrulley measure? -2.9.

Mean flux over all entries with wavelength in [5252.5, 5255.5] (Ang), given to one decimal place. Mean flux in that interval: 27.0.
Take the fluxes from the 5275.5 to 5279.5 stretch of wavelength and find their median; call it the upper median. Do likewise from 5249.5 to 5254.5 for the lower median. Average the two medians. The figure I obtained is 26.4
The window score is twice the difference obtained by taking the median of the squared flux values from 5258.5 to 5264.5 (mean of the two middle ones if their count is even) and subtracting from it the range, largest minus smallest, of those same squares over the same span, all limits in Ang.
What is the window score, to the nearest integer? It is 1142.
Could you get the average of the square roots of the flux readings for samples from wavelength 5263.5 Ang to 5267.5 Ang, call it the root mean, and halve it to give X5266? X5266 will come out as 2.479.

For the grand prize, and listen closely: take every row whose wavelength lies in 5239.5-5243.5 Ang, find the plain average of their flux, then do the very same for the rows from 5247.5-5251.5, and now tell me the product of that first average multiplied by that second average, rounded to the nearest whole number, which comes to 744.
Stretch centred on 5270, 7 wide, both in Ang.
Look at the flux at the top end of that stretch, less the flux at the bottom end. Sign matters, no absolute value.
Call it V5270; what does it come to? -1.7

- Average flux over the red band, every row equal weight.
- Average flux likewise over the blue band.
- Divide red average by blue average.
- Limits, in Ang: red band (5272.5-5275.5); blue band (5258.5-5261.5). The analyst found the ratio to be 0.92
